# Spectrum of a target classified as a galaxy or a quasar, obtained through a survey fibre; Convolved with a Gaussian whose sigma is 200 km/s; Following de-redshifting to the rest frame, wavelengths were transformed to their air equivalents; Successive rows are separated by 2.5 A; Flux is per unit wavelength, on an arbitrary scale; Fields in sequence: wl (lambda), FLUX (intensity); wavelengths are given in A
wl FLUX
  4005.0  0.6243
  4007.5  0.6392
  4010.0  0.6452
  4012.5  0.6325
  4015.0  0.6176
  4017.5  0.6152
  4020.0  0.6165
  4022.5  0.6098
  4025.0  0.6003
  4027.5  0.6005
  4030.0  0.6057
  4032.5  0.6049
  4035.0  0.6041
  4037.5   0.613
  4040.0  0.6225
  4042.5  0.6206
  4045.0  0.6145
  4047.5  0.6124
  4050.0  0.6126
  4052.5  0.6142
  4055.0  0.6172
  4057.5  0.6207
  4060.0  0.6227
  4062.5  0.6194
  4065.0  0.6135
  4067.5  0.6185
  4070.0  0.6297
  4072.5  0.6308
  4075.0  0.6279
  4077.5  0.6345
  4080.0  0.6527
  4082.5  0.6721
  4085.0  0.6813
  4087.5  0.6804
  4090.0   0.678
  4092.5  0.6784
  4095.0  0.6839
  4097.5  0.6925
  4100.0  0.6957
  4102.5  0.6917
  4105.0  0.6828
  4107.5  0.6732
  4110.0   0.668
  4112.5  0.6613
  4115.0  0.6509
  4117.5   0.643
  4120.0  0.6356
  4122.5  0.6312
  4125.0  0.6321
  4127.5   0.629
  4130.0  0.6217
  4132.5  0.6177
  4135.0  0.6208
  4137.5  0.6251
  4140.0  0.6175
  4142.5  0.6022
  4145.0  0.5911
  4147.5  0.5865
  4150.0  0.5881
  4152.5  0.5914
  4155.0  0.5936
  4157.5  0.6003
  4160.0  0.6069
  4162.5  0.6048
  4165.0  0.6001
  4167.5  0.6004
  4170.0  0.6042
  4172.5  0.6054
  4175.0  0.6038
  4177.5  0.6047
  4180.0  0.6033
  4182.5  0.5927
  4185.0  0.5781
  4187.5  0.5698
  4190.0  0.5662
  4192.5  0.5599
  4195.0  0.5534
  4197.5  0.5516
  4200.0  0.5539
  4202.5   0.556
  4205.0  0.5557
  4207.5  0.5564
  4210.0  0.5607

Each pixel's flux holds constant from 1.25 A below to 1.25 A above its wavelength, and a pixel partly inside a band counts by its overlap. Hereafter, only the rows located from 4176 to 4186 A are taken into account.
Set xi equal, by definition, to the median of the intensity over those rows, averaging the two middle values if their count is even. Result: 0.598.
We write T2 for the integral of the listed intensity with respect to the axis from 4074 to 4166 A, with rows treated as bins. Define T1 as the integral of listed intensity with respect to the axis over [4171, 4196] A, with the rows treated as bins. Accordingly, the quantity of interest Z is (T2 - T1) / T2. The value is 0.8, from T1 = 15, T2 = 59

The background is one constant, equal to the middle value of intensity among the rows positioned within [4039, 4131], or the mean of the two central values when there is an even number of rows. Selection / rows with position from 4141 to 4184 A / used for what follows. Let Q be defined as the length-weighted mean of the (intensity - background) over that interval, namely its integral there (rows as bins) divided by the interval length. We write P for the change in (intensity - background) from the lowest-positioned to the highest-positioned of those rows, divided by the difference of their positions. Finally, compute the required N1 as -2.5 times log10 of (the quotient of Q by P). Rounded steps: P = -0.0002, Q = -0.033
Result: -5.4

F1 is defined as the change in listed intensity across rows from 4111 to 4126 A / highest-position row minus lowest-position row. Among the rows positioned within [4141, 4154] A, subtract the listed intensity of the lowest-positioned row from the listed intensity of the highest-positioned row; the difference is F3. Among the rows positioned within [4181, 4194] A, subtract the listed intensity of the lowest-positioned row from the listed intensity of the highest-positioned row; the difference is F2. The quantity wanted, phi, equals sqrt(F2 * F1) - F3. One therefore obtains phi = 0.04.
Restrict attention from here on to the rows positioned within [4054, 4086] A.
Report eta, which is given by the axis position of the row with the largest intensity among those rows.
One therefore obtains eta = 4085.0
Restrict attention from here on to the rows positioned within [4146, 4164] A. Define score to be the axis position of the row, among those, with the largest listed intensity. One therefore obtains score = 4160.0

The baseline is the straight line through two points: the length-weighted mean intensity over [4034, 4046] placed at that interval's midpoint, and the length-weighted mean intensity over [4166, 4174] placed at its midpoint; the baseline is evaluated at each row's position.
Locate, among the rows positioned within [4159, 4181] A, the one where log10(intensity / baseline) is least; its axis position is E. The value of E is 4165.0 A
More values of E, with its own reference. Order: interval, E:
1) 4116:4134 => 4132.5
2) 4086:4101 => 4090.0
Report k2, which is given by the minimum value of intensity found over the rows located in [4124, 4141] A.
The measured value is 0.6175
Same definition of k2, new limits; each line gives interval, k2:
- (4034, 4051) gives 0.6041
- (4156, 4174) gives 0.6001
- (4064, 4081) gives 0.6135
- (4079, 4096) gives 0.6527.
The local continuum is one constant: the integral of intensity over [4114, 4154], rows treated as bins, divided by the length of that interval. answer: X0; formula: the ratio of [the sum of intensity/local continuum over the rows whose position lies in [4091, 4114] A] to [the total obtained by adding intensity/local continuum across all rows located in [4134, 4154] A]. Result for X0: 1.27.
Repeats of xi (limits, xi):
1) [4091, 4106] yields 0.688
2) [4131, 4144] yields 0.618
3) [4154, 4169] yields 0.600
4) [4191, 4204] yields 0.554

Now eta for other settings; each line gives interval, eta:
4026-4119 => 4100.0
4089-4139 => 4100.0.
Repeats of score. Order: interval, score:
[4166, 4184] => 4172.5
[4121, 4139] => 4125.0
